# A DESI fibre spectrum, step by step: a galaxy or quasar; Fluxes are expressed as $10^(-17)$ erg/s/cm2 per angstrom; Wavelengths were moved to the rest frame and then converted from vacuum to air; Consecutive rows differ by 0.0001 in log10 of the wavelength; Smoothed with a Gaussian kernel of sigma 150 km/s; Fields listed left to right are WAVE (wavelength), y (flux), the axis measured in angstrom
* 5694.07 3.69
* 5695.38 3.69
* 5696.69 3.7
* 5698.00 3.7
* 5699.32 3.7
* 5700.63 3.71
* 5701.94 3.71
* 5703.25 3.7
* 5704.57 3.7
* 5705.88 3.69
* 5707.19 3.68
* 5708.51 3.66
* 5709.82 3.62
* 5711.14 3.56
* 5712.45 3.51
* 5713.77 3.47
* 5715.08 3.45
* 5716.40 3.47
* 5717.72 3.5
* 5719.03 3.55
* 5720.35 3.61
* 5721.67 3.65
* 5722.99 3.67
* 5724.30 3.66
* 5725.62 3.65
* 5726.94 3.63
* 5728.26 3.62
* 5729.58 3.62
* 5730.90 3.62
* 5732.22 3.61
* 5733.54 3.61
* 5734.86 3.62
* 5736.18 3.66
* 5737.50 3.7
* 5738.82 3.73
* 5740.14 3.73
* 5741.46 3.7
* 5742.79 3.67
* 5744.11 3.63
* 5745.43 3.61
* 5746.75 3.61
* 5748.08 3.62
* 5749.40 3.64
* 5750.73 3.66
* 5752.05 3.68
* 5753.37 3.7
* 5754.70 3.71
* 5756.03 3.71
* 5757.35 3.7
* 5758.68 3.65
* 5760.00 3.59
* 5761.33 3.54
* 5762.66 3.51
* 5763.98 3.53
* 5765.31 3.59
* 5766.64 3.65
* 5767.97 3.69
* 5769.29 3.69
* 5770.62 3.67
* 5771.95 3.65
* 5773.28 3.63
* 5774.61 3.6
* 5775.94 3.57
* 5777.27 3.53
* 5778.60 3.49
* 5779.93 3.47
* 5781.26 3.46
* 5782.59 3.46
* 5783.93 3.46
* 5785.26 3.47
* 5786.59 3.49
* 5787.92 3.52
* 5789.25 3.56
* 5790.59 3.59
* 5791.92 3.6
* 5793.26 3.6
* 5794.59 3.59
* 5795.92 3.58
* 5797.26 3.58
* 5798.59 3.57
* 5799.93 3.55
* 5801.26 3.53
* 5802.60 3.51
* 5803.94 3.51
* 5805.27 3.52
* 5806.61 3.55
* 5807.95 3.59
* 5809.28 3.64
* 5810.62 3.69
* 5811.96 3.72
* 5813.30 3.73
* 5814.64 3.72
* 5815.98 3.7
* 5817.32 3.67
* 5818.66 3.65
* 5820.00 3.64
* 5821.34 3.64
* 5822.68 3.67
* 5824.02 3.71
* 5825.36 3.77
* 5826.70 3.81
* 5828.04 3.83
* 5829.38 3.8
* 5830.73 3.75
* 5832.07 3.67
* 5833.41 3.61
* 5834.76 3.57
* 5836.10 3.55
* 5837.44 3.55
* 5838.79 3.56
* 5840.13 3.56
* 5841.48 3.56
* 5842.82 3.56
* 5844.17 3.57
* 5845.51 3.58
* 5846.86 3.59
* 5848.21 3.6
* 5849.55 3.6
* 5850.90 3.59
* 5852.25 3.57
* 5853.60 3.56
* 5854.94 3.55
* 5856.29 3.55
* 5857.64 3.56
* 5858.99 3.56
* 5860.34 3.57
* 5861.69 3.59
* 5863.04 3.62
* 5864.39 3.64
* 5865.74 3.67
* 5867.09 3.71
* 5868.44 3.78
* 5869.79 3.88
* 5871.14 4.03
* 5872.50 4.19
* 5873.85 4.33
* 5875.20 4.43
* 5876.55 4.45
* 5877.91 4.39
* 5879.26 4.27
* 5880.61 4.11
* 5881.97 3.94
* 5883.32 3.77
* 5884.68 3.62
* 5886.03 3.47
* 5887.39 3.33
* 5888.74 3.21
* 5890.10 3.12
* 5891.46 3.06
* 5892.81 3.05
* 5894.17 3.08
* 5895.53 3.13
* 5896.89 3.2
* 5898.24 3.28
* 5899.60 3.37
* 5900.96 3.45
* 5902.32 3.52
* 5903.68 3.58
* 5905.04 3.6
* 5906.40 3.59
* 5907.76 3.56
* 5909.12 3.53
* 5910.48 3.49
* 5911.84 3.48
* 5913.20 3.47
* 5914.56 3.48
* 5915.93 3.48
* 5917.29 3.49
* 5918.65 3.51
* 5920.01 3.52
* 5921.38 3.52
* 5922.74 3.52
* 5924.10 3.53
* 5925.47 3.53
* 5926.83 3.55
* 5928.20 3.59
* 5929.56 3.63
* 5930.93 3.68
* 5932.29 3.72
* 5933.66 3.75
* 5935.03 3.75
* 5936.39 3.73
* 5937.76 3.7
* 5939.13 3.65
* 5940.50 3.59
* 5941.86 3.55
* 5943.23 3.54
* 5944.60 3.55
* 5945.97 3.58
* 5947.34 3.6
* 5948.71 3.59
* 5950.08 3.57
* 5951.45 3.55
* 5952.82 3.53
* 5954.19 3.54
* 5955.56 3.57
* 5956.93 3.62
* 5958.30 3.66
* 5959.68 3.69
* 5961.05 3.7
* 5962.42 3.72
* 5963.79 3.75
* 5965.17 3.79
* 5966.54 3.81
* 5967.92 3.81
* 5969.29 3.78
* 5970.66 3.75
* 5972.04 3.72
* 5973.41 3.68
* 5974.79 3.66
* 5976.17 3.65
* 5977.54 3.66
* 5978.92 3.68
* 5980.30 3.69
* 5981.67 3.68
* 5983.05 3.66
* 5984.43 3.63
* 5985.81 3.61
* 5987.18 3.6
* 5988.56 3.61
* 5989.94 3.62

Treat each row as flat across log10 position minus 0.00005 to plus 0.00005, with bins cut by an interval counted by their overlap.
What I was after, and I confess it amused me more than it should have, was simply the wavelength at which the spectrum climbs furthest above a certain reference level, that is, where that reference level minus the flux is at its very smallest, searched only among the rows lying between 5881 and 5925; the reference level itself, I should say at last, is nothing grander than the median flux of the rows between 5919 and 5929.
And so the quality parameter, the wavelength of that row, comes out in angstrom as 5881.97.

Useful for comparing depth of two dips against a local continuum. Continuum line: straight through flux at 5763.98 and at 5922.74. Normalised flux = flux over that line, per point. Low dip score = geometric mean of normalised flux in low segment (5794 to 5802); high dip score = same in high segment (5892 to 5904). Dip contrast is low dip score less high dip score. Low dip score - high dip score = 0.08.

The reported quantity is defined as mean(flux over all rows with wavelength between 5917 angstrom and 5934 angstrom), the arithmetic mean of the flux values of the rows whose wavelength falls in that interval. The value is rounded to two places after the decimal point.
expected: 3.58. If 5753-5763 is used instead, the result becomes 3.64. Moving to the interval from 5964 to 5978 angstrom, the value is 3.73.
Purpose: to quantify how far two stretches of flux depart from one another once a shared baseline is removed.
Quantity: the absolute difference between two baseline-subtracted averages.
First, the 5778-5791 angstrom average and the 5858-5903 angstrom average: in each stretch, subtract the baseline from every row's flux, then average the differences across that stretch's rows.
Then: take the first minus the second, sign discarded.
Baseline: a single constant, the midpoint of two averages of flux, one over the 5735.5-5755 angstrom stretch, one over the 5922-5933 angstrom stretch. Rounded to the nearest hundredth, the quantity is 0.16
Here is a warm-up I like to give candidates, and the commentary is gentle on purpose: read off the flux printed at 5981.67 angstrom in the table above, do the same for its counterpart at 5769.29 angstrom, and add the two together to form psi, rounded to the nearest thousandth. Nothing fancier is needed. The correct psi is 7.370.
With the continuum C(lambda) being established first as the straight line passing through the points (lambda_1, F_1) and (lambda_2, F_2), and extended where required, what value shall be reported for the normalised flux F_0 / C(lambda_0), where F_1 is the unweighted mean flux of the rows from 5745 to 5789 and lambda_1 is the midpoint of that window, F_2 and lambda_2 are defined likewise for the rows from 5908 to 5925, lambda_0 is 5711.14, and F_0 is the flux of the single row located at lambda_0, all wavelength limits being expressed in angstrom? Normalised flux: 0.98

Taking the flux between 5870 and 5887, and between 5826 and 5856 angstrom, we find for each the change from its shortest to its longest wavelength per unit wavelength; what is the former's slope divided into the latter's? 0.2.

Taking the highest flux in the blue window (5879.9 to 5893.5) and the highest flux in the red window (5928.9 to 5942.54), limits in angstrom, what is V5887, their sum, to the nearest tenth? 7.9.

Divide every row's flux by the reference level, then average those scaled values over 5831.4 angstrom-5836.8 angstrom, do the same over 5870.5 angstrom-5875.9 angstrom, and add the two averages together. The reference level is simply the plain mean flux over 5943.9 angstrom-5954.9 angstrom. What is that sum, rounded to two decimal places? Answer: 2.20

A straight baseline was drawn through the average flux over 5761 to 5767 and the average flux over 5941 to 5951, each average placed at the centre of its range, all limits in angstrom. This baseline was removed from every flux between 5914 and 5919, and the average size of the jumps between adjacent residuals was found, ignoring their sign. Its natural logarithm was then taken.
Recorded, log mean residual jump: -4.6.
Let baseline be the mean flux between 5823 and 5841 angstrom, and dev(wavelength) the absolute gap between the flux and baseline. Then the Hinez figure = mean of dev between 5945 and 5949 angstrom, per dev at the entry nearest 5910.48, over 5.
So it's 0.09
